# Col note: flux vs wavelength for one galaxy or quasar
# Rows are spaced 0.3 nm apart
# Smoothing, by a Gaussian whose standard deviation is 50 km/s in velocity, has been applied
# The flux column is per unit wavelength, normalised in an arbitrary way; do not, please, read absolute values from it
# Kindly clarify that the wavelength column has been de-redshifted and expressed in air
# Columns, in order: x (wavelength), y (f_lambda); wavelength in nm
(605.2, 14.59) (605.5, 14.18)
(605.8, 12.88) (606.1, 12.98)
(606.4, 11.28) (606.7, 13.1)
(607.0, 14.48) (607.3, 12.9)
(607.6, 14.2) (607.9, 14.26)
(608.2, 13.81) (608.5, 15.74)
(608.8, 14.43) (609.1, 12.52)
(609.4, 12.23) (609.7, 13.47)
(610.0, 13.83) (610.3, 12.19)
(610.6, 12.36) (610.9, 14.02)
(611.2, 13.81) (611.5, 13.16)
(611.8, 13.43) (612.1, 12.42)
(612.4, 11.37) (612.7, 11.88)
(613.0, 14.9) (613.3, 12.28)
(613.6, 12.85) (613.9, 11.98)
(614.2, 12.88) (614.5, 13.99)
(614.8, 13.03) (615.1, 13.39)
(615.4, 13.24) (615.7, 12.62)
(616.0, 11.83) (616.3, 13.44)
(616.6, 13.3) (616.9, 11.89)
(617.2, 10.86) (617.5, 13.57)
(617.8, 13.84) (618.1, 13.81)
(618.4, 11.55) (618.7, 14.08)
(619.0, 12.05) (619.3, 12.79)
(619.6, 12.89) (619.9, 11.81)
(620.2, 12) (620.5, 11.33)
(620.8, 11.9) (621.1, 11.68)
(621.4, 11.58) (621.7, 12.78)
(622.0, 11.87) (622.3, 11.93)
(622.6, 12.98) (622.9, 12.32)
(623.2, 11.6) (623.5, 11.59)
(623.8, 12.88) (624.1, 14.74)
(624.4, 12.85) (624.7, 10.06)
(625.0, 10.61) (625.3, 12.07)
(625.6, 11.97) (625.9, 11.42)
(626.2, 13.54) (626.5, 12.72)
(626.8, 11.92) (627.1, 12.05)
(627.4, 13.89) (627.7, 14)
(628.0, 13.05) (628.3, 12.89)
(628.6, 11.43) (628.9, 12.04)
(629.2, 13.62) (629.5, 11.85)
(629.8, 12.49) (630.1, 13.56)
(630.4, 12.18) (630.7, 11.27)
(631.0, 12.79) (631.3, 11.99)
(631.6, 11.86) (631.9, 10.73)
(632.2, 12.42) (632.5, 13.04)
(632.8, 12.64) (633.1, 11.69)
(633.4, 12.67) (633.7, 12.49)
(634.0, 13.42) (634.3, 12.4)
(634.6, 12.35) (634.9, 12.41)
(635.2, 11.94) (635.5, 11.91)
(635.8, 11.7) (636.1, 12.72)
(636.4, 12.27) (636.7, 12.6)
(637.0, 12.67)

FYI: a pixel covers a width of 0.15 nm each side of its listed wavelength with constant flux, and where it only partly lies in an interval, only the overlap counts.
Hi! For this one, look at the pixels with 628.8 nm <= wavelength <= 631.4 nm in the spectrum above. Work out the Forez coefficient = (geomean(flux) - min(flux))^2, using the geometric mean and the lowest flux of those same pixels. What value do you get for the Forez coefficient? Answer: 1.3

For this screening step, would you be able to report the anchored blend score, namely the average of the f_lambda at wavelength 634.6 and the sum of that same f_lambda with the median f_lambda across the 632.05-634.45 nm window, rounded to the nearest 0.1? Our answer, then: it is 18.6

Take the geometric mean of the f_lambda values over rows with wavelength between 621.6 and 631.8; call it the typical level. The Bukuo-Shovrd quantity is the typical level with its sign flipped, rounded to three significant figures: -12.3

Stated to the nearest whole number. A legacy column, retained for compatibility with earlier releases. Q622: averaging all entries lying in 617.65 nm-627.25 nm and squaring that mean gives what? 151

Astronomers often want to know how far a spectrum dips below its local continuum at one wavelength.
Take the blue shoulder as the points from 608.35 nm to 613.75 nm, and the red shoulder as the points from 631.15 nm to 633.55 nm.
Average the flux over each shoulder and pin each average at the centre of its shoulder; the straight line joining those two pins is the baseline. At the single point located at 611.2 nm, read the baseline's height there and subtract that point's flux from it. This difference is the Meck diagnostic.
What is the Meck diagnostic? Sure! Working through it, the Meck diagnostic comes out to -0.66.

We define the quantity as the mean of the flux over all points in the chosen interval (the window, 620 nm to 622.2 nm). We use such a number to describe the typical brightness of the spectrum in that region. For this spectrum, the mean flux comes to 11.88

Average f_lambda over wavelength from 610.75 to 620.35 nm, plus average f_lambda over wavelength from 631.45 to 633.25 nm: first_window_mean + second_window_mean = 24.9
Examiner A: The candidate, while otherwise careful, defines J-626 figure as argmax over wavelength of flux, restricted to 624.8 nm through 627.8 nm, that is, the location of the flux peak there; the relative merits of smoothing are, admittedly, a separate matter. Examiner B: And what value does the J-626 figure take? 627.7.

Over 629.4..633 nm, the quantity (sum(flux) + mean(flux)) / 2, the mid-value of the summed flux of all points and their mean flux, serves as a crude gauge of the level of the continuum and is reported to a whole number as 80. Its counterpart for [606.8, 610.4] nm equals 89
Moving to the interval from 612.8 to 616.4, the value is 85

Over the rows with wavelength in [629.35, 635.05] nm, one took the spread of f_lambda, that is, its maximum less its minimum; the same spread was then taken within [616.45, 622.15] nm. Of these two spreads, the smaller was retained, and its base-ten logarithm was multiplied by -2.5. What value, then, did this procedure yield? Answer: -1.13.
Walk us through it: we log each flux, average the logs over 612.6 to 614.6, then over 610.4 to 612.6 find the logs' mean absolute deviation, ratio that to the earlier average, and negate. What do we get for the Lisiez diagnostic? -0.023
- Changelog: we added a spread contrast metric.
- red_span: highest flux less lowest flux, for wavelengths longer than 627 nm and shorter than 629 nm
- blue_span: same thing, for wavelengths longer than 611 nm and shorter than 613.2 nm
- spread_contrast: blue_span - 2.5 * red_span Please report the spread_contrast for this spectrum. -2.9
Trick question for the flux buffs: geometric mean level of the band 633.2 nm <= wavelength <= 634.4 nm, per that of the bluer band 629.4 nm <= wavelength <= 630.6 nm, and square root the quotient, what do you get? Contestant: 1.01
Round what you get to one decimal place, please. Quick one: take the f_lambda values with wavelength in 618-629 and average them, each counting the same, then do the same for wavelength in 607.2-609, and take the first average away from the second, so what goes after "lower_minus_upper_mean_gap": 1.9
